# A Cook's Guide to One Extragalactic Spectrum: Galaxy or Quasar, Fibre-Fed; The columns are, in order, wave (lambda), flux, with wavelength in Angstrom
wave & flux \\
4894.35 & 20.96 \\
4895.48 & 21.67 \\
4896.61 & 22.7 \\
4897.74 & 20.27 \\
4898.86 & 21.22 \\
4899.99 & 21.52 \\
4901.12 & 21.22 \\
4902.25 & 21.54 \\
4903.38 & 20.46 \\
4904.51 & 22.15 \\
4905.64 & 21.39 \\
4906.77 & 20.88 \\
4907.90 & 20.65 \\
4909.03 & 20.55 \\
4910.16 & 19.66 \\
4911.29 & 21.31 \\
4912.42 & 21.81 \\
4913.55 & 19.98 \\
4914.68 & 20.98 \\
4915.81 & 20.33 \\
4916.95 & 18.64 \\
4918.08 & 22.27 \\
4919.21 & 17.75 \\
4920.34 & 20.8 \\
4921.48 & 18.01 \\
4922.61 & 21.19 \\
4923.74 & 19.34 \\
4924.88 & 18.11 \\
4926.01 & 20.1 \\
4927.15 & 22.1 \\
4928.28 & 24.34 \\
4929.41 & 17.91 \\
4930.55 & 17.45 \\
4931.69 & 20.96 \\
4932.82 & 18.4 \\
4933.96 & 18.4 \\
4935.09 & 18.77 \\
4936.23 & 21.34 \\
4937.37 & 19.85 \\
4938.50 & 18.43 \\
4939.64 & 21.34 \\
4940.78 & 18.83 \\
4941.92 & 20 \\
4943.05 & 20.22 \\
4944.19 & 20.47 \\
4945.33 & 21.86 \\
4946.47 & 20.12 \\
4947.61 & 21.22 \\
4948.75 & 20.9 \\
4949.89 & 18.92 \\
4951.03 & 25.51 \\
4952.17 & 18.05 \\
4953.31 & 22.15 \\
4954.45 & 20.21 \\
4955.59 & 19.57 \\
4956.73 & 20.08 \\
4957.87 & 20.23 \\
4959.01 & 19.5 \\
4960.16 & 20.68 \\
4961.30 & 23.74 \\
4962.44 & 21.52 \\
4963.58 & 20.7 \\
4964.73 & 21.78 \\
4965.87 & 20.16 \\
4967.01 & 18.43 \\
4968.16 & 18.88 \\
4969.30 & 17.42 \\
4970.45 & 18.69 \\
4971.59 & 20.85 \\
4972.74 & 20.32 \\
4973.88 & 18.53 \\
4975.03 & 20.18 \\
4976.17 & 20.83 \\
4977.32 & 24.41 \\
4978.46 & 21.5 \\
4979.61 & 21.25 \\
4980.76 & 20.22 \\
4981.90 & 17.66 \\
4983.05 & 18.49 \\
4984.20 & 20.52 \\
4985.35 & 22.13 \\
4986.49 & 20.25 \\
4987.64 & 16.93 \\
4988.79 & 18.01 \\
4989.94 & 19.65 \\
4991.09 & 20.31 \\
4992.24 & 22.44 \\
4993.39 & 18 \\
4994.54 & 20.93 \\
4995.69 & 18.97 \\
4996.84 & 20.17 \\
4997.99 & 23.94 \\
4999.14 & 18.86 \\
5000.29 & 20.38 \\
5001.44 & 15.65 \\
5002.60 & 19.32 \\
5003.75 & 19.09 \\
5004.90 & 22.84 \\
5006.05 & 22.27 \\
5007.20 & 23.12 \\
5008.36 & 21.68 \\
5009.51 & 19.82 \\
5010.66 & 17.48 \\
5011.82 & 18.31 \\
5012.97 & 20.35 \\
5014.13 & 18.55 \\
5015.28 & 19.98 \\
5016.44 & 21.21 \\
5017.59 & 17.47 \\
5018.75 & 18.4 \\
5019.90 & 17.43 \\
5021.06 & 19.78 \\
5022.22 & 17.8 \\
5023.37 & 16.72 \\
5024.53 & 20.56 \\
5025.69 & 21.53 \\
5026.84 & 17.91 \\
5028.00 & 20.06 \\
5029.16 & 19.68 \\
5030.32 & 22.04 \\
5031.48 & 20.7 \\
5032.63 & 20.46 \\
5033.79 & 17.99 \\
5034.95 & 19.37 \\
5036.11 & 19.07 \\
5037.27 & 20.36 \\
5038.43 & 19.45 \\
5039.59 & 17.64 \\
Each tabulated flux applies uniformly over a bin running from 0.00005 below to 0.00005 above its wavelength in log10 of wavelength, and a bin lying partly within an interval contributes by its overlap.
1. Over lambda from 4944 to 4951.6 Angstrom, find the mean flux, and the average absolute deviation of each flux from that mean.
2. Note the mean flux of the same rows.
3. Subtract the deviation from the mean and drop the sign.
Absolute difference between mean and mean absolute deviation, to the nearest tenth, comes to 19.9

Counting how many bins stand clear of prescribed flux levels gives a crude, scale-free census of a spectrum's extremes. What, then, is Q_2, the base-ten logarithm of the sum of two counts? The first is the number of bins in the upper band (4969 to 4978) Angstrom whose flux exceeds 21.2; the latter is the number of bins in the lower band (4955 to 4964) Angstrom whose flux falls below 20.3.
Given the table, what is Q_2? 0.70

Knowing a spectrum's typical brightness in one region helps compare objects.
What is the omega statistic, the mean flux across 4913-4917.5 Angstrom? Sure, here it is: 20.0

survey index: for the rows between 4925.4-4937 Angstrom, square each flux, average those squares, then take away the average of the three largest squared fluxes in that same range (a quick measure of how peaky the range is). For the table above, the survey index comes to -109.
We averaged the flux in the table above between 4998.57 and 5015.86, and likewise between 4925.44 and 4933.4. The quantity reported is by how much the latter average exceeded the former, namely 0.33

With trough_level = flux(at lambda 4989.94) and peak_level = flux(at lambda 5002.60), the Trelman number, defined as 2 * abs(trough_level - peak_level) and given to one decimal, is 0.7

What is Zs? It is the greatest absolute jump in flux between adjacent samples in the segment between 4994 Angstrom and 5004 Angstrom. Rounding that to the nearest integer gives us 5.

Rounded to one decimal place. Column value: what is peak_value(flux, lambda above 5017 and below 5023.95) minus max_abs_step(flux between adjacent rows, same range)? 17.4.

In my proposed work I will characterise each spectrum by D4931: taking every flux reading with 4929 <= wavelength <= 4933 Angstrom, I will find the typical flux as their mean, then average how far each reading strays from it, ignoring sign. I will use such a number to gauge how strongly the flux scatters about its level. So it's 1.1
